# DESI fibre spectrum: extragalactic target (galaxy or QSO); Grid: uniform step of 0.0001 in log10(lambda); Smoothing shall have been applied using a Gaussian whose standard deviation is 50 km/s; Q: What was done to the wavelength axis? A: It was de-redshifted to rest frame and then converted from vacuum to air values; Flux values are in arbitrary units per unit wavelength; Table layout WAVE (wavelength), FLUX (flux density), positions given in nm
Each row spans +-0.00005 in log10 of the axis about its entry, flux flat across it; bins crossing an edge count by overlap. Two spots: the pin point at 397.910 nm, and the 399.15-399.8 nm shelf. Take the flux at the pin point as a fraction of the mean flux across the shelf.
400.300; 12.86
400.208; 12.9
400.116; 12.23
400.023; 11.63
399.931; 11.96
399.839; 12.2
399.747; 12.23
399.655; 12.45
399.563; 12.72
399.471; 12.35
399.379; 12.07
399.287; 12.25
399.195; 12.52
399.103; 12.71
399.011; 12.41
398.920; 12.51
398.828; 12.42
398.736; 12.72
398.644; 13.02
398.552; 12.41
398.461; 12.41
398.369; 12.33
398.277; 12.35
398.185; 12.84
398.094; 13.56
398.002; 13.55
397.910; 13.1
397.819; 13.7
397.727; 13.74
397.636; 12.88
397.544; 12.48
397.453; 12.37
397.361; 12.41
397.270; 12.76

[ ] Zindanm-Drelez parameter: 1.06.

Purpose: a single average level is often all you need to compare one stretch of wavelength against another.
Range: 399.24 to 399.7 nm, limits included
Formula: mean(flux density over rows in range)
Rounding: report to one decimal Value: 12.4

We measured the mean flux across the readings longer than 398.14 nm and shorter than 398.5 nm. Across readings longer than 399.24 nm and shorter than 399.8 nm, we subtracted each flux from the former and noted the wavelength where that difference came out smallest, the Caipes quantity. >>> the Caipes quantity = 399.563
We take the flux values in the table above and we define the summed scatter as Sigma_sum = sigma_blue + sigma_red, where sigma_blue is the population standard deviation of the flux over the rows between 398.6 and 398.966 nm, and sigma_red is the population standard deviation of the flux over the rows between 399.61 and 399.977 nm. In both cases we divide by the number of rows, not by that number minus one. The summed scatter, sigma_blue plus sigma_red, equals 0.40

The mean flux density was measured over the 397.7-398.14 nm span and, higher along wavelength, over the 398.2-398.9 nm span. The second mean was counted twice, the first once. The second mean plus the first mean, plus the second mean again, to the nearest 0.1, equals 38.6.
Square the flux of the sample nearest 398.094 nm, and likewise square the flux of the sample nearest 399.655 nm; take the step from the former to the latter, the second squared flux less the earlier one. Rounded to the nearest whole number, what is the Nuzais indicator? -29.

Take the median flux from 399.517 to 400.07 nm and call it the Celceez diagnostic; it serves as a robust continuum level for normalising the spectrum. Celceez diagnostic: 12.2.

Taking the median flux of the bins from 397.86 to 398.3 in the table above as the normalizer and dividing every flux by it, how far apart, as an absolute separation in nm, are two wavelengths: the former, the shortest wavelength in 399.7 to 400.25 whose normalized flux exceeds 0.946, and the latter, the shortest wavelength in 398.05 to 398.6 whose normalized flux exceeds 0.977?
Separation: 2.11 nm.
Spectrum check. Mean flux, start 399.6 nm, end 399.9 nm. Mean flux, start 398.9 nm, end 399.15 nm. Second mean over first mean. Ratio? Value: 1.02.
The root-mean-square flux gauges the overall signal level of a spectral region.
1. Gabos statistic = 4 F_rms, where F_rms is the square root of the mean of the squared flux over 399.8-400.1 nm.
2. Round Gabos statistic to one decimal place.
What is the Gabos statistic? 47.7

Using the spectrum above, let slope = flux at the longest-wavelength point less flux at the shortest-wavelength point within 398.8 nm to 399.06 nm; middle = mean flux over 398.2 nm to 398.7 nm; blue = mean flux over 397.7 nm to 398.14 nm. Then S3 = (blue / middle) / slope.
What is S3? -108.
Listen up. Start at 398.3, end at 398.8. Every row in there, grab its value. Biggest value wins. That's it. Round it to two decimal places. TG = 13.02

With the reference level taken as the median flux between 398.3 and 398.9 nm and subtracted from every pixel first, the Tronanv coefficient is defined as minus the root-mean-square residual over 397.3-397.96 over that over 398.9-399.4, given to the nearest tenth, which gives -3.7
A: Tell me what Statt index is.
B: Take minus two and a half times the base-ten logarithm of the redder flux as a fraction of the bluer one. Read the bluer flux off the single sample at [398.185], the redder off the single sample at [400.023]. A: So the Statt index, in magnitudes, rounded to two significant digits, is 0.11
